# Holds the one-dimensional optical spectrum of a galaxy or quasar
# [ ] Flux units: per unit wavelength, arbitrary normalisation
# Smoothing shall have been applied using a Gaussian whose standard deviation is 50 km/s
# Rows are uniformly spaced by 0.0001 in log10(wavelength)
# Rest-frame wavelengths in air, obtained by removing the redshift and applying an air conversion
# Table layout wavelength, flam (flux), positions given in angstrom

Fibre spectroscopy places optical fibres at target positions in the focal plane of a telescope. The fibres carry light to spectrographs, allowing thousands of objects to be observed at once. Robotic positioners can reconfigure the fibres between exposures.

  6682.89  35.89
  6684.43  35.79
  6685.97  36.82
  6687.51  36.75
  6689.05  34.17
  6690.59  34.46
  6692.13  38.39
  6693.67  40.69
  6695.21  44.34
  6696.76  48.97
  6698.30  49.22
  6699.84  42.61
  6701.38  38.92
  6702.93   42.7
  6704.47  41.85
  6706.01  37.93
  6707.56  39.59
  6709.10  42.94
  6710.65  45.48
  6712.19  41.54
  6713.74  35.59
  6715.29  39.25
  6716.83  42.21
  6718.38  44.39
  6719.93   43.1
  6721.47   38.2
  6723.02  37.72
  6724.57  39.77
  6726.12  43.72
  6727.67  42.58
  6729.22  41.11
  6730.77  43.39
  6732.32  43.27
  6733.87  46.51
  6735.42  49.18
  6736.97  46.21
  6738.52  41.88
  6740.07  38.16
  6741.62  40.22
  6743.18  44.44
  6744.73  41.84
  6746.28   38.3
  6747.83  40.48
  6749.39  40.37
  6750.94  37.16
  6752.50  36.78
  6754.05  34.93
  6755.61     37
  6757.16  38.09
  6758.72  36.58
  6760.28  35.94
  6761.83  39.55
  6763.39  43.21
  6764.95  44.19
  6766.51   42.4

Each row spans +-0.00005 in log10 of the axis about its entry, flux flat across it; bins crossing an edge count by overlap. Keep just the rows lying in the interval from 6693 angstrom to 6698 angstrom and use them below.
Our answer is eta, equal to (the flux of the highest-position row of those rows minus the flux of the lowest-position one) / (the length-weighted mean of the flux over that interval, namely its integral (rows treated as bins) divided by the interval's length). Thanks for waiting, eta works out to 0.18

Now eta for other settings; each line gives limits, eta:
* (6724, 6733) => 0.08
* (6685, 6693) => 0.04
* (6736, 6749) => -0.14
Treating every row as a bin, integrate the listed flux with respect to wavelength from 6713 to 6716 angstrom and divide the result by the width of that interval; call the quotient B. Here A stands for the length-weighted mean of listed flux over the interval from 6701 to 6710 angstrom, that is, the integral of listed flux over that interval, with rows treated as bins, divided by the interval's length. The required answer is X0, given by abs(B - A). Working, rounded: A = 40.8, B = 37.4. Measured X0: 3.4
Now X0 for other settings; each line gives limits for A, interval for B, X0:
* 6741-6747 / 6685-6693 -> 5.1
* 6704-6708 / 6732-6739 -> 6.1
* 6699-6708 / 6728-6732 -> 1.7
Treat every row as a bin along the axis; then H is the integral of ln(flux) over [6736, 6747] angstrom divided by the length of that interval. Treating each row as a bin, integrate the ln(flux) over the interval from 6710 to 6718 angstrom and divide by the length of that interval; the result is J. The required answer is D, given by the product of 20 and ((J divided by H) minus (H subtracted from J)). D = 20.3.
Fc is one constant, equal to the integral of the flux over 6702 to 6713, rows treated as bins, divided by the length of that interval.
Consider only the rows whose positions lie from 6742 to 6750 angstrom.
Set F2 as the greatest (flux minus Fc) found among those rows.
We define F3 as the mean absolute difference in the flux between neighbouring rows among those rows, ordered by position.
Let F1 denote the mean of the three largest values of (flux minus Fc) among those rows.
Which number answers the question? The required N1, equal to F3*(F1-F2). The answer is -5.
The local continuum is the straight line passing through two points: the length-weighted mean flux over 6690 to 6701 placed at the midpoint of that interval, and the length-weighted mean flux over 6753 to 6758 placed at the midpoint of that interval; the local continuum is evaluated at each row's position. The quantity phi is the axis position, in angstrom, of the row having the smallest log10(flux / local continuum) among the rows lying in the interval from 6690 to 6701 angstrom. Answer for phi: 6690.59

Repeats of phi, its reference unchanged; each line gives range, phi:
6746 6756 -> 6754.05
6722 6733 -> 6723.02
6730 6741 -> 6740.07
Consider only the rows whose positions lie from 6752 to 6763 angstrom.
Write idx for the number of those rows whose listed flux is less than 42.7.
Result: 7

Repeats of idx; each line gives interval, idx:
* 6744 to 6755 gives 7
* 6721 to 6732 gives 5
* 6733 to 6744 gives 3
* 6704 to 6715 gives 5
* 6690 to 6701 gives 4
